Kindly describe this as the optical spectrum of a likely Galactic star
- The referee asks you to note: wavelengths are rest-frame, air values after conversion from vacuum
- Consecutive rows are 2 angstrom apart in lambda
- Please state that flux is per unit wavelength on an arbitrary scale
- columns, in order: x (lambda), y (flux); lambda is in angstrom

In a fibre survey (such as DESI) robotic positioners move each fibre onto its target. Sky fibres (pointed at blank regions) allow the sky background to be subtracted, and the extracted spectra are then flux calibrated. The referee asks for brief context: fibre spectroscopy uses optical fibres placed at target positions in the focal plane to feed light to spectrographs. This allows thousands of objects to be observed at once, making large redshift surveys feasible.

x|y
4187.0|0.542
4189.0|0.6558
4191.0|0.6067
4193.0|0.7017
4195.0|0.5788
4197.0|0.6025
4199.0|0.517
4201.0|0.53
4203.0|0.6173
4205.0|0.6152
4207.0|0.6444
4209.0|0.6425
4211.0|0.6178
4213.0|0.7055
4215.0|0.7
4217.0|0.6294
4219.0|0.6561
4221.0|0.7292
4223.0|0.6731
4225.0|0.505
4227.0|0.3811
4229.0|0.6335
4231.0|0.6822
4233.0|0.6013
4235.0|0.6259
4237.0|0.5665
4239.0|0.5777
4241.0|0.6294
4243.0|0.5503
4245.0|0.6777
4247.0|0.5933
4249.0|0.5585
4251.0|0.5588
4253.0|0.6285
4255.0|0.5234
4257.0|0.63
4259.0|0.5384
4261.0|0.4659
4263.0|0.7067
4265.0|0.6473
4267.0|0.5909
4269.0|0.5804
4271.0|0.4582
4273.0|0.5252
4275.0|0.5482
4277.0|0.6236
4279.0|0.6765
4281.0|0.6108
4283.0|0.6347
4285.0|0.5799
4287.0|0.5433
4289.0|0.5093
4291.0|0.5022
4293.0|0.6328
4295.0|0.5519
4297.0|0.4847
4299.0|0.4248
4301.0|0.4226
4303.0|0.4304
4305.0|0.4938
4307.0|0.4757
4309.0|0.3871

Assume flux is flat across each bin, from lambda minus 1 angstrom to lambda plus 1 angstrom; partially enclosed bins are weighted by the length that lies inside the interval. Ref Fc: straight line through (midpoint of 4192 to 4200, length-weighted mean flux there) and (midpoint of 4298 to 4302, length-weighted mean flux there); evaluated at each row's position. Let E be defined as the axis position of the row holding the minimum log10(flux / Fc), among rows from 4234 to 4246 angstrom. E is 4243.0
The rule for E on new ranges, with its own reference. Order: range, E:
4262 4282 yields 4271.0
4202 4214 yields 4203.0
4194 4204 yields 4199.0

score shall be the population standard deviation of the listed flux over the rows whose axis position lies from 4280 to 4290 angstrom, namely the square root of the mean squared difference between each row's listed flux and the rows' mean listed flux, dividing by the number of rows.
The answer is 0.05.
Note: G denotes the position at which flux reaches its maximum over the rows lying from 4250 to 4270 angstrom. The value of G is 4263.0 angstrom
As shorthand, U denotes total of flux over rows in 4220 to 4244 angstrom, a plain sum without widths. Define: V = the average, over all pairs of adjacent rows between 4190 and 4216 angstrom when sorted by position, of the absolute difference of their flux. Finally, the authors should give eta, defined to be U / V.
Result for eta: 148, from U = 7.2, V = 0.048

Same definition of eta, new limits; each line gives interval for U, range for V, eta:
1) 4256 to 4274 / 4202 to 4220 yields 166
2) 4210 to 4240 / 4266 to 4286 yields 169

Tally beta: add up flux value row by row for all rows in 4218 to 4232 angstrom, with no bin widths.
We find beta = 4.26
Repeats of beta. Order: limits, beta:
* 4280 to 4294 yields 4.01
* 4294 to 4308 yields 3.28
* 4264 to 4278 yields 3.97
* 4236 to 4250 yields 4.15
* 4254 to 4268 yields 4.10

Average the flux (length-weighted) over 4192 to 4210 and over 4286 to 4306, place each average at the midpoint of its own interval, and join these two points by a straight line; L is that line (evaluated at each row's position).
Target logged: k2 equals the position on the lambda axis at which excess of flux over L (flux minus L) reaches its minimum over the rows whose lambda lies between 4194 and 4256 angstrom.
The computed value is 4227.0 angstrom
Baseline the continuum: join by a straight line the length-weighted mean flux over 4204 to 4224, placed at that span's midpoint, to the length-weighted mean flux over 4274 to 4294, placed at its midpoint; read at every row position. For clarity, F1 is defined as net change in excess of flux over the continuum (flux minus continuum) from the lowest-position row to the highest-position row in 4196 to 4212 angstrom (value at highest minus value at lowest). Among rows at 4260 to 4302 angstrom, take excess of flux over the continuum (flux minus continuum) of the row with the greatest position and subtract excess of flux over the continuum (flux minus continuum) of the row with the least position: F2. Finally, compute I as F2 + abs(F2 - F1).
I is 0.03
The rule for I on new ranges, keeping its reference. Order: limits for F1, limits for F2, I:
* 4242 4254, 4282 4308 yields 0.09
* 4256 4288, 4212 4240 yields -0.05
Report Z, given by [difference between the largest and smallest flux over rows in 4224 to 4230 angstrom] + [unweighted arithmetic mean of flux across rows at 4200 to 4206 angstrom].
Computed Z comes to 0.84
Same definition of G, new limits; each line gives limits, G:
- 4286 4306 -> 4293.0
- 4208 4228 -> 4221.0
